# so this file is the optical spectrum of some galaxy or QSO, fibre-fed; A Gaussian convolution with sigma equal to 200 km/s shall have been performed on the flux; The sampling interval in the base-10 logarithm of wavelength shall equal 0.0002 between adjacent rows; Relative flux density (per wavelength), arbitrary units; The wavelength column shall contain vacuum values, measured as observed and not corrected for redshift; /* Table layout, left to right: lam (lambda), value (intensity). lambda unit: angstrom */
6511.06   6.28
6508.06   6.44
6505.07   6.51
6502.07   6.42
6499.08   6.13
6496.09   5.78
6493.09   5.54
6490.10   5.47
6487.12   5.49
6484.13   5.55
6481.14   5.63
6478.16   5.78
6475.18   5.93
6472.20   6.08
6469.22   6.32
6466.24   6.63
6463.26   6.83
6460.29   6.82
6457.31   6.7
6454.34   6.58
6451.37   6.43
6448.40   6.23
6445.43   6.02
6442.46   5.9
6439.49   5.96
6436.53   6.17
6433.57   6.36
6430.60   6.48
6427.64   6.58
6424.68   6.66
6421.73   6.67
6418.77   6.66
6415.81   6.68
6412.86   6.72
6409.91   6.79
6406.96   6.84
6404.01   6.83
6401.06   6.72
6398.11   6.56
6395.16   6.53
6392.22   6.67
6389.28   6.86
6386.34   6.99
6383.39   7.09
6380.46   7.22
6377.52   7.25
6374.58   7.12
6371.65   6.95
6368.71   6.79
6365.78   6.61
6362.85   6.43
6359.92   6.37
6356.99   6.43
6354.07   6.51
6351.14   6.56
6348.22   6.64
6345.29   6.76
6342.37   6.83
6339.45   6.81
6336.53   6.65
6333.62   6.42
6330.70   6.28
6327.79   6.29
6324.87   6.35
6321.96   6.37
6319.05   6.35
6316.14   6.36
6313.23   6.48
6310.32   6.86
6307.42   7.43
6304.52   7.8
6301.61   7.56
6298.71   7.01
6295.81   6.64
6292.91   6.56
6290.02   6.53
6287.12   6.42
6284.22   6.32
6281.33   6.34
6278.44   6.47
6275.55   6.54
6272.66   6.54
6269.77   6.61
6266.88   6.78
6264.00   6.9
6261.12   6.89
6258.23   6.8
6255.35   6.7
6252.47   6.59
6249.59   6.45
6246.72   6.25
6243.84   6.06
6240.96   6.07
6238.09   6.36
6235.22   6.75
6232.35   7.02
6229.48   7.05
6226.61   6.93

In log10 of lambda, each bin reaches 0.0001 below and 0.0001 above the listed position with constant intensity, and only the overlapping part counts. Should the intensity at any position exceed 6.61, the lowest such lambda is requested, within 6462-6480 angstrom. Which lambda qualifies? 6463.26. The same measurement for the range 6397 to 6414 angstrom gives 6401.06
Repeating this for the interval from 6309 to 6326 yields 6310.32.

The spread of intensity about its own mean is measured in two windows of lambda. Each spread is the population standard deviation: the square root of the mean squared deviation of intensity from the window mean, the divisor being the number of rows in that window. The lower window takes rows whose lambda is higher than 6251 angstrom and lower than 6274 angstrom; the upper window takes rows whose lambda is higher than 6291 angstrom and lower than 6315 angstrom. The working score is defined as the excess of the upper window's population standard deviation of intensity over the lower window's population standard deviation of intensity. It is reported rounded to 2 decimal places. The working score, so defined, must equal 0.34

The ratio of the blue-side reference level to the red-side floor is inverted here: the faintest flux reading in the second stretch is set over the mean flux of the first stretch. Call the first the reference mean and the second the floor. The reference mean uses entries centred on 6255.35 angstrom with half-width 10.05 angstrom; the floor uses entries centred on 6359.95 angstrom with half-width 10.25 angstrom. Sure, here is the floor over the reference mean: 0.96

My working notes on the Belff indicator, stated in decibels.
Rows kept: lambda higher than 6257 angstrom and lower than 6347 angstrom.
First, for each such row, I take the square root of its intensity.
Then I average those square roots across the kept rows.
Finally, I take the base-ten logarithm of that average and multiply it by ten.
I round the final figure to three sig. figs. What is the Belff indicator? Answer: 4.12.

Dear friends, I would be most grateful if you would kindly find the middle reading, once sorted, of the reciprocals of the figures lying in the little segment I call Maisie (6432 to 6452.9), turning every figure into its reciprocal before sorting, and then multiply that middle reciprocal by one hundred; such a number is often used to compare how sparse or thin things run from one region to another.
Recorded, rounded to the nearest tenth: 16.2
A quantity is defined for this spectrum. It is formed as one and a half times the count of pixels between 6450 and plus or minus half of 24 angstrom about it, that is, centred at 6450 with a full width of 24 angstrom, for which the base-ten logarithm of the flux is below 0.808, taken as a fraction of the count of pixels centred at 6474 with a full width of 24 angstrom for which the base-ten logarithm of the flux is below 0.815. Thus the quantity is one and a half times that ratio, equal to 1.0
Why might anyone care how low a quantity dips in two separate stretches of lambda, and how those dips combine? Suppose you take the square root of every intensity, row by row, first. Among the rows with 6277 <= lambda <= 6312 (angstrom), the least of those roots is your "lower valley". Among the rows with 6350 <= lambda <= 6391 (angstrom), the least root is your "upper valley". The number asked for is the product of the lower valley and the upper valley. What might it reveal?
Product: 6.34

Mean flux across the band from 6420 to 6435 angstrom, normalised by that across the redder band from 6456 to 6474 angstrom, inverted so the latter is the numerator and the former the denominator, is 1.00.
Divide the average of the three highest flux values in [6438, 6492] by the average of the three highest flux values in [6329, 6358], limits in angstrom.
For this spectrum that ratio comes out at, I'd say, 1.00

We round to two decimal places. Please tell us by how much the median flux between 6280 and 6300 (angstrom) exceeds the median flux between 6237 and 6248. 0.37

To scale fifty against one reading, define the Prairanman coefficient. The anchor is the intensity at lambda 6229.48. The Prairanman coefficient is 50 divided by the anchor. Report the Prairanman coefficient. 7.09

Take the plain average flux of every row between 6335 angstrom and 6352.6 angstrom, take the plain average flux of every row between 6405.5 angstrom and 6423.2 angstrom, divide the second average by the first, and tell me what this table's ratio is 1.00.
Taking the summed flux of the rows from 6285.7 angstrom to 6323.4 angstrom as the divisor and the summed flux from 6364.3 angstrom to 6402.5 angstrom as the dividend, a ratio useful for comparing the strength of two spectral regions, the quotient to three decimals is 1.011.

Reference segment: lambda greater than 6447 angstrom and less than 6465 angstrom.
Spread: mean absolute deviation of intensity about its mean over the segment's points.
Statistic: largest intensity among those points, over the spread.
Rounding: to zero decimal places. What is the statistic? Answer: 37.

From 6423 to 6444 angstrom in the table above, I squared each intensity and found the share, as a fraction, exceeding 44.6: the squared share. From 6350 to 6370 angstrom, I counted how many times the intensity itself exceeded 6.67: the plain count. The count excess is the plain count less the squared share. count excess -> 1.0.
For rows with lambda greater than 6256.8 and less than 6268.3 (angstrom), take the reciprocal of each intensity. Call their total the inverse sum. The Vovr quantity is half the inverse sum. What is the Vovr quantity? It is 0.292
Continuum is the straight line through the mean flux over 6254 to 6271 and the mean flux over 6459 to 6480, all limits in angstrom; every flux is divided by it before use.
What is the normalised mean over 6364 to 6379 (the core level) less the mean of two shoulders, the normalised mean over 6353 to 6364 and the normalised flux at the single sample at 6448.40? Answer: 0.08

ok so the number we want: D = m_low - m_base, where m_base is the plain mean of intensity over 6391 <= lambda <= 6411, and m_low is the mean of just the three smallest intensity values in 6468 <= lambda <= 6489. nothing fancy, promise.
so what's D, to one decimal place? -1.1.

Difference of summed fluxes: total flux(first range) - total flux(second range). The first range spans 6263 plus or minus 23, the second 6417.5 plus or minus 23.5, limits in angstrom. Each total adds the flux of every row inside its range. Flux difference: -1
